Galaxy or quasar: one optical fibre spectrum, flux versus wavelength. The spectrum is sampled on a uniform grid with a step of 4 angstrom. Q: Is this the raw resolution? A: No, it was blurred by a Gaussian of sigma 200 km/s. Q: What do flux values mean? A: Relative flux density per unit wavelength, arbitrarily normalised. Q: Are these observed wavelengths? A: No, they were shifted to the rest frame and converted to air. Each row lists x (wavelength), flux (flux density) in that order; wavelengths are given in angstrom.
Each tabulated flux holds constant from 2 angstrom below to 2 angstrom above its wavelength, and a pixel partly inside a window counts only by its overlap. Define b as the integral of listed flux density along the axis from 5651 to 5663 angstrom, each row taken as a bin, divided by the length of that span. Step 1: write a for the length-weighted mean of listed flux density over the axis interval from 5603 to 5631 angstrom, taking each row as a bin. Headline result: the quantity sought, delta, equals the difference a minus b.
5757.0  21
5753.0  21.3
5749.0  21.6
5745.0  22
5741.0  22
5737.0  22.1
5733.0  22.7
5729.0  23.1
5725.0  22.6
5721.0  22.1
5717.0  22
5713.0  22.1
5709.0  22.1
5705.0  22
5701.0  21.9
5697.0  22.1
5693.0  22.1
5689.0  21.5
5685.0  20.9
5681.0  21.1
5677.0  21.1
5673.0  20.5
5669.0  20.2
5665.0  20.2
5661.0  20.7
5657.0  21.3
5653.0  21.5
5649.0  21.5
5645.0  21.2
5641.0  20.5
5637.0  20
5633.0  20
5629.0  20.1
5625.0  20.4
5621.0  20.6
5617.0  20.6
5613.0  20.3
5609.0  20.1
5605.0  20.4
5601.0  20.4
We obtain -0.8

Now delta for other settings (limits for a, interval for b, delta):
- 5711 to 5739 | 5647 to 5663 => 1.1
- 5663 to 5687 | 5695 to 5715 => -1.4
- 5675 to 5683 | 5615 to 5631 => 0.7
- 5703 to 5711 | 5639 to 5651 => 1.0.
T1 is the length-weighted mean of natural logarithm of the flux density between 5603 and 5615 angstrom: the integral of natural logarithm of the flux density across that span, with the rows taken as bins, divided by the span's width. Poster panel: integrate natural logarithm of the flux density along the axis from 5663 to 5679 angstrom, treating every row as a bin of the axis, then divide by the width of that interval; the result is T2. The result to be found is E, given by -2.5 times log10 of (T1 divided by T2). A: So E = 0.004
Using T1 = 3.01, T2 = 3.02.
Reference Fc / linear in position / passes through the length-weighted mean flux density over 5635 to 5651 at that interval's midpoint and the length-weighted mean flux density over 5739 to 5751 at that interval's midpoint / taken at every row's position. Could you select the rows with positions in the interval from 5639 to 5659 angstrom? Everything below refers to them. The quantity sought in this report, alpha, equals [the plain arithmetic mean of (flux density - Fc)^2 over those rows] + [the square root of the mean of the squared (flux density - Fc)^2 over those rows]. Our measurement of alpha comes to 0.5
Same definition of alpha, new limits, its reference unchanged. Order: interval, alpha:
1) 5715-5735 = 1.9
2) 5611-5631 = 0.2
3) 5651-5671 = 0.9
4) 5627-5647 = 0.7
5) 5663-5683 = 0.9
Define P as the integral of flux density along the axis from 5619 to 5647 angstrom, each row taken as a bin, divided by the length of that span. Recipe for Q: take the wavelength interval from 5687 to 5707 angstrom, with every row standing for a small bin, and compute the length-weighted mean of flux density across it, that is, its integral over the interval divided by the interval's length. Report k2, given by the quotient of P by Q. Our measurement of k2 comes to 0.93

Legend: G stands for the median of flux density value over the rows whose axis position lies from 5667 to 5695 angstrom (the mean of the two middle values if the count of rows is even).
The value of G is 21.1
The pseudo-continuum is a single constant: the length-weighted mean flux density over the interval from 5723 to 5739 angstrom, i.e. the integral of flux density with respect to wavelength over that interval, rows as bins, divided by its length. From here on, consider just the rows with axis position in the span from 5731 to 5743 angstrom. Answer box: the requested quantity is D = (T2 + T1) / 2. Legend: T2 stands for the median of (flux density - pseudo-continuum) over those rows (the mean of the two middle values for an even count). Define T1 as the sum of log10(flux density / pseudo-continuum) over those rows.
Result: -0.3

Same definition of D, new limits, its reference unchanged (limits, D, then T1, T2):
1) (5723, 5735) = 0.0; 0.01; 0.1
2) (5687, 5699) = -0.3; -0.04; -0.5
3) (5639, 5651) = -0.8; -0.09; -1.4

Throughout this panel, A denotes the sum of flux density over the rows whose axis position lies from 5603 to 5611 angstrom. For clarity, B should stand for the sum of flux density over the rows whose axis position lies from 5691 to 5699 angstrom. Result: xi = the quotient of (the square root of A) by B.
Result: 0.144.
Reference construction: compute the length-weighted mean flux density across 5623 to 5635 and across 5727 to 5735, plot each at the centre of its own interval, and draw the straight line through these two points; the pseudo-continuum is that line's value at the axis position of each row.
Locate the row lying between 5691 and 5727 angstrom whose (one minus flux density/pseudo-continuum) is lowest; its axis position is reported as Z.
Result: 5693.0 angstrom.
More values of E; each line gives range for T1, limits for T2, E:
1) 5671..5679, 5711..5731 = 0.026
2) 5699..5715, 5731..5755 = -0.001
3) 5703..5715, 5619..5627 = -0.026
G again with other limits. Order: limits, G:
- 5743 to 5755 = 21.6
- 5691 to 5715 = 22.1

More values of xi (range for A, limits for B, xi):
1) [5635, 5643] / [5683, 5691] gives 0.150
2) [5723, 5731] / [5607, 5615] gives 0.167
